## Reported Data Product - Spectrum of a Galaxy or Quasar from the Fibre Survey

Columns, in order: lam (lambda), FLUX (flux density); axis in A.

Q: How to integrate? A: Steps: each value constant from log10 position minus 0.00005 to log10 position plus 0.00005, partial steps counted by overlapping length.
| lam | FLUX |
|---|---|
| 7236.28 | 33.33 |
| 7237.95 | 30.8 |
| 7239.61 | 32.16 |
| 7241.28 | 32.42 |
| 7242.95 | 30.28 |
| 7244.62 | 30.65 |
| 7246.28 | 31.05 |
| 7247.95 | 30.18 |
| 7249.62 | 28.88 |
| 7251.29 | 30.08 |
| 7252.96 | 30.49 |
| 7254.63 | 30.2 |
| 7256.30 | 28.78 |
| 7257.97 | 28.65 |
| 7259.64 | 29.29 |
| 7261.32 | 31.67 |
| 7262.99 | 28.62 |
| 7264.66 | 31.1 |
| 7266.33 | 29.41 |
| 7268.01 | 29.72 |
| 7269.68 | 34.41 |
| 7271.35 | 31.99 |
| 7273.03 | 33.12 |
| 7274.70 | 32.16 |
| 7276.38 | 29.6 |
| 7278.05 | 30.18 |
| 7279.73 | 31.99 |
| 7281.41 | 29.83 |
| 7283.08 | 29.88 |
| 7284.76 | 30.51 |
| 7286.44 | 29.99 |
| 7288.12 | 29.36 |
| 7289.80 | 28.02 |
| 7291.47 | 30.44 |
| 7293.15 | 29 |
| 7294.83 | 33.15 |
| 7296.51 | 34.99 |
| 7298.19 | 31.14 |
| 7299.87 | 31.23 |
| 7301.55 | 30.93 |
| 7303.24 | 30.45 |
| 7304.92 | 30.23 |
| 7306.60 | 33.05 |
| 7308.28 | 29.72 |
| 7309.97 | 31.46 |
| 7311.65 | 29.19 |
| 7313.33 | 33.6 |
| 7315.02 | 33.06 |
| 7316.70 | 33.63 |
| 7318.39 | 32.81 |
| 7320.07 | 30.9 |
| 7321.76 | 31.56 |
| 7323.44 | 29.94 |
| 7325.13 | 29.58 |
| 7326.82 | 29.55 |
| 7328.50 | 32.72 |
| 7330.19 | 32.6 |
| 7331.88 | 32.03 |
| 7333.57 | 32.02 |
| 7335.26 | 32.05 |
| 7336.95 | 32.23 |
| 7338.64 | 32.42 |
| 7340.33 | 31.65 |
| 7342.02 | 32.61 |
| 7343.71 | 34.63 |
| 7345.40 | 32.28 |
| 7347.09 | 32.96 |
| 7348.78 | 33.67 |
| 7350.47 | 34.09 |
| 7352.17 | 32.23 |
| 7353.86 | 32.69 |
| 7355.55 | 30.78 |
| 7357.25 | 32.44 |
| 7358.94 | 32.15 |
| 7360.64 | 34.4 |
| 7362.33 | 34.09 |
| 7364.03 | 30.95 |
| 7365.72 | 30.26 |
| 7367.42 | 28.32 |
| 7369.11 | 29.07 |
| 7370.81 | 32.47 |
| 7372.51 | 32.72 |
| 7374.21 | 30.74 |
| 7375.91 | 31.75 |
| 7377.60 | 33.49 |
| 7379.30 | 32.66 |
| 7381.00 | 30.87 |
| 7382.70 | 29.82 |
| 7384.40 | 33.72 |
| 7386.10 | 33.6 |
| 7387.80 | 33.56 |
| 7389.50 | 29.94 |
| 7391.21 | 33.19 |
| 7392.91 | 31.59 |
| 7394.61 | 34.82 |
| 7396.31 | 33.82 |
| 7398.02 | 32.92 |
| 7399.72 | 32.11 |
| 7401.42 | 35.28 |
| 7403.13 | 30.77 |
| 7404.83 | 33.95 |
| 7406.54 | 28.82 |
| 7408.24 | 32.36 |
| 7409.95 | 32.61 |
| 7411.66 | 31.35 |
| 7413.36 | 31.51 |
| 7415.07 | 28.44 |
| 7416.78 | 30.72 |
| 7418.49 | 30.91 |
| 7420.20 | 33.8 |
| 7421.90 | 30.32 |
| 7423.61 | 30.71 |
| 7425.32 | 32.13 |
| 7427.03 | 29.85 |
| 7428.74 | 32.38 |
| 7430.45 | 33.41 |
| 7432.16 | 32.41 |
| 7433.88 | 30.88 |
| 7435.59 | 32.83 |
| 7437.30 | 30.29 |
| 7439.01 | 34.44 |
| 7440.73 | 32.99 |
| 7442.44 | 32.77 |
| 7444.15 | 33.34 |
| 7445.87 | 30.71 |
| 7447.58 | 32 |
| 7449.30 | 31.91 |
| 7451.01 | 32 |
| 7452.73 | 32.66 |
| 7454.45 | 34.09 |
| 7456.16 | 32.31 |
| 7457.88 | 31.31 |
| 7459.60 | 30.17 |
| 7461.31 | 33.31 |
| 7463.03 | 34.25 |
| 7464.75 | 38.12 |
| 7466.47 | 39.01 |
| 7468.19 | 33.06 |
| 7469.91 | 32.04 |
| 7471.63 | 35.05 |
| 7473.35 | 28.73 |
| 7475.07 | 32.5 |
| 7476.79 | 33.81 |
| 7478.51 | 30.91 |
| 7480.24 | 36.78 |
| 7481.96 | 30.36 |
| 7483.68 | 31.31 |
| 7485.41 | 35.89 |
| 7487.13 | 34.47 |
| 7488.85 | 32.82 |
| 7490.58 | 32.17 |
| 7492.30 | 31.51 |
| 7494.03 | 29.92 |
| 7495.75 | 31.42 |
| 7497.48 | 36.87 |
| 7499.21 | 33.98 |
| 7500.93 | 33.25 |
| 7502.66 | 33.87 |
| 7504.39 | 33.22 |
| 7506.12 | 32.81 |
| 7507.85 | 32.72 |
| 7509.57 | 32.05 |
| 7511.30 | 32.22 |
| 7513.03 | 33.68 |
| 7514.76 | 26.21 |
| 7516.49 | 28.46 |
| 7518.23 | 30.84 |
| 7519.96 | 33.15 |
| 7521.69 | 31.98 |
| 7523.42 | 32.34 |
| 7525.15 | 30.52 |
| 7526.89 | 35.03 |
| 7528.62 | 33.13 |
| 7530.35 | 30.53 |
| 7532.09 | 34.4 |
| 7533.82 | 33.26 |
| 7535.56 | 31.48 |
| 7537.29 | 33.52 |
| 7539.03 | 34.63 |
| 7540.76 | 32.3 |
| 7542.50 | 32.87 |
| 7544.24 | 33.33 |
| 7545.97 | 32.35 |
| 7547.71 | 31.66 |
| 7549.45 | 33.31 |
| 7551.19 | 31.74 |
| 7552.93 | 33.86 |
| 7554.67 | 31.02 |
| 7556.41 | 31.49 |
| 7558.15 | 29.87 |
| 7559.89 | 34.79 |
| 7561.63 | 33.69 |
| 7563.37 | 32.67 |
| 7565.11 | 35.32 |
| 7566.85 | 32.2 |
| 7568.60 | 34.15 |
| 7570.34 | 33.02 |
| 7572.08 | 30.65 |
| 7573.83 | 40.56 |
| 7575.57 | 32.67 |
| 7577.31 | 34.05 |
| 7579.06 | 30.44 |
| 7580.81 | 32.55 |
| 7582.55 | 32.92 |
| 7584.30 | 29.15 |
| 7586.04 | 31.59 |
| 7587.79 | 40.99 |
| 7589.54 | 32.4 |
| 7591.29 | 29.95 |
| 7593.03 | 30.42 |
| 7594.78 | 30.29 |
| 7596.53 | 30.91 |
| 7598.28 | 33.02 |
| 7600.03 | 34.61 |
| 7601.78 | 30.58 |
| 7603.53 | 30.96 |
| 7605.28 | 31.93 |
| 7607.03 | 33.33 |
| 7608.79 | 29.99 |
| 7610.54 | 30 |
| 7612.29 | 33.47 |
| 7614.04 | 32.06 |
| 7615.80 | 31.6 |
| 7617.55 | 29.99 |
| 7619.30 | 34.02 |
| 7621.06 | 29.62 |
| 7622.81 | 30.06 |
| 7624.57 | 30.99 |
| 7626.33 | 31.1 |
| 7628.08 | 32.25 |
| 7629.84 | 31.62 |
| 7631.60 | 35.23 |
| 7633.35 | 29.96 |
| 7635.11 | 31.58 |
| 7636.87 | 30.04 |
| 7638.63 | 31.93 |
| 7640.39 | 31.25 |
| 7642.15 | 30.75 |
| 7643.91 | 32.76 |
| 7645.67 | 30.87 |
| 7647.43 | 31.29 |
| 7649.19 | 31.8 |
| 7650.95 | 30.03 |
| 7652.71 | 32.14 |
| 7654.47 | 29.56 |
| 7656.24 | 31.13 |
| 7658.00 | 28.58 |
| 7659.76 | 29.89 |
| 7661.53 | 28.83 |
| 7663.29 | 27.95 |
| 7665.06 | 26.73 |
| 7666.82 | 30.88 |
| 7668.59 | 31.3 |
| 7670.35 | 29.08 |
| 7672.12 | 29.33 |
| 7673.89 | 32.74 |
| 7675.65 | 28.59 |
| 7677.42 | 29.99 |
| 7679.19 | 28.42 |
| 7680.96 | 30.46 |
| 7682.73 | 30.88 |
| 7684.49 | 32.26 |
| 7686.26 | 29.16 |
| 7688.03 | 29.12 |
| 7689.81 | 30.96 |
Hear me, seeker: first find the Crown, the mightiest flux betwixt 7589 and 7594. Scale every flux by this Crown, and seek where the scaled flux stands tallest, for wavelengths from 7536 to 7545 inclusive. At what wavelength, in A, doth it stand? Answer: 7539.03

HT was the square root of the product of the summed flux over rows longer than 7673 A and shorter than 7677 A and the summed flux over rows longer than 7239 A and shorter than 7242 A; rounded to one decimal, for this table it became 62.9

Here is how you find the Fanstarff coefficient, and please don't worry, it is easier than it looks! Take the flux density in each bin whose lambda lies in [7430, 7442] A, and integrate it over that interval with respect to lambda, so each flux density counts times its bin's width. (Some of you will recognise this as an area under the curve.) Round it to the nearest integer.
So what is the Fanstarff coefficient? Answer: 389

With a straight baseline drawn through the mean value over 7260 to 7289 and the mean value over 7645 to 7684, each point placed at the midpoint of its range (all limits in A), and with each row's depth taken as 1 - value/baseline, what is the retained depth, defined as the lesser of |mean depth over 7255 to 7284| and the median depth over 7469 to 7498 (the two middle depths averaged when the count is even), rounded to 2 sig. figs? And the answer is -0.059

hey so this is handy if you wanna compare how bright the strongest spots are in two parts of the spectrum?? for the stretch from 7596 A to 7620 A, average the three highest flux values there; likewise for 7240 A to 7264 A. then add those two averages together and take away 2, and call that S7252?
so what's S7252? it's 63.7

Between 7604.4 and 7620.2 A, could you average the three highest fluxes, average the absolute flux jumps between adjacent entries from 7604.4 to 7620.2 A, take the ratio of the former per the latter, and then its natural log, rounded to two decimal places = 2.84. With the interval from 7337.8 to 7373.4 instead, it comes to 3.24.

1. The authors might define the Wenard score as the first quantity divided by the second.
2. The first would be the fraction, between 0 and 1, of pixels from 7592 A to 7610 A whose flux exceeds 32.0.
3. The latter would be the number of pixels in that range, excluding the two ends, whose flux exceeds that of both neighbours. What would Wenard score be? 0.15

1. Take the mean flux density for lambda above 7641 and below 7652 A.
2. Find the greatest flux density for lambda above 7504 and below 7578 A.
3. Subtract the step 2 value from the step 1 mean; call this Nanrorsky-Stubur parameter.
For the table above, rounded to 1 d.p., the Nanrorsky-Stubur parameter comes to -9.3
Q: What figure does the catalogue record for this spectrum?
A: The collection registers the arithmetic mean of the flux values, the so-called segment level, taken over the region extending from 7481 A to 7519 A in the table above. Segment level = 32.3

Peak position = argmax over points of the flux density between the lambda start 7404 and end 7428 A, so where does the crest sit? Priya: 7404.83 A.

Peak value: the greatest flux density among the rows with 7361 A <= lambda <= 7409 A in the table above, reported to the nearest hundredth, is 35.28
